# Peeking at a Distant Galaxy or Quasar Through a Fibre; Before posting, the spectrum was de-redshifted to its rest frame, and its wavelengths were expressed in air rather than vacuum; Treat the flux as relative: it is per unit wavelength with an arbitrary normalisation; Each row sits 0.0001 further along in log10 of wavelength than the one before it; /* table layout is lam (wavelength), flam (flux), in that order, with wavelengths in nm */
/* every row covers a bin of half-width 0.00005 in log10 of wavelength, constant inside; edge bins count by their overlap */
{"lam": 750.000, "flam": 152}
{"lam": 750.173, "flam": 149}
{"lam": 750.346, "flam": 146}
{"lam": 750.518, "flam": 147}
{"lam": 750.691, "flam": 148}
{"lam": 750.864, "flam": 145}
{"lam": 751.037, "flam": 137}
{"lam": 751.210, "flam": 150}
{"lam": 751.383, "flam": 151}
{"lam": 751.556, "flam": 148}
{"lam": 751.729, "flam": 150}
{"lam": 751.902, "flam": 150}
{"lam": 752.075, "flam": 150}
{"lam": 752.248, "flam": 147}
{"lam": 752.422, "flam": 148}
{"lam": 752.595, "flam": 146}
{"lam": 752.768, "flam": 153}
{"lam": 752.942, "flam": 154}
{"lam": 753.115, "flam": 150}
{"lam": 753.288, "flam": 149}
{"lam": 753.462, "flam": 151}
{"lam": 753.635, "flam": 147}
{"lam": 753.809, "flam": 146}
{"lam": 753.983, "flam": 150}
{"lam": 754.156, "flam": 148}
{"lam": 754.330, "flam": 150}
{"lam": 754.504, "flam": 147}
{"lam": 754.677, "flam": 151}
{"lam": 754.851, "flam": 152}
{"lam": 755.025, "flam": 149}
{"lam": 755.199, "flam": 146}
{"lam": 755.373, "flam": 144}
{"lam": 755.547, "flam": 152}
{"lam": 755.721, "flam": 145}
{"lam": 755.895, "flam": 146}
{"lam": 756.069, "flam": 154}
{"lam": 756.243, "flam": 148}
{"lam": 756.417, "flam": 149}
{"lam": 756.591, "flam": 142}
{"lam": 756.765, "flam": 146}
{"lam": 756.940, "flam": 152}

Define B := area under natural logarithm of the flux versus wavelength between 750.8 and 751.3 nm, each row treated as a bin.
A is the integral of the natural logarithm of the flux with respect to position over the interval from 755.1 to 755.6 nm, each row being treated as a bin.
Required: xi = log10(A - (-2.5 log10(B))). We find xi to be 0.5418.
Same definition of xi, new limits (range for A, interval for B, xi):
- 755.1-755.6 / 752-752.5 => 0.5425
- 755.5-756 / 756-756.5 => 0.5435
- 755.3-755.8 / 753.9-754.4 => 0.5431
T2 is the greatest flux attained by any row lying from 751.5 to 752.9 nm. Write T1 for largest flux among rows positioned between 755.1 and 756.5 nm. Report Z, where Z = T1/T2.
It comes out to 1.007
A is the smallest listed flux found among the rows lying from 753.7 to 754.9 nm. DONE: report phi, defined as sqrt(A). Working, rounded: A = 146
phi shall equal 12.1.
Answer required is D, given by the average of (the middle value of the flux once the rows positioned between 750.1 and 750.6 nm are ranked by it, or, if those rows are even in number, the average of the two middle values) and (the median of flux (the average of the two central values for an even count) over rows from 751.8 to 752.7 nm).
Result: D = 147.5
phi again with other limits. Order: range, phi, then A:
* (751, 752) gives 11.7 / 137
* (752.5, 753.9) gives 12.1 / 146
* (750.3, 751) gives 12.0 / 145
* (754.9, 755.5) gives 12.0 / 144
